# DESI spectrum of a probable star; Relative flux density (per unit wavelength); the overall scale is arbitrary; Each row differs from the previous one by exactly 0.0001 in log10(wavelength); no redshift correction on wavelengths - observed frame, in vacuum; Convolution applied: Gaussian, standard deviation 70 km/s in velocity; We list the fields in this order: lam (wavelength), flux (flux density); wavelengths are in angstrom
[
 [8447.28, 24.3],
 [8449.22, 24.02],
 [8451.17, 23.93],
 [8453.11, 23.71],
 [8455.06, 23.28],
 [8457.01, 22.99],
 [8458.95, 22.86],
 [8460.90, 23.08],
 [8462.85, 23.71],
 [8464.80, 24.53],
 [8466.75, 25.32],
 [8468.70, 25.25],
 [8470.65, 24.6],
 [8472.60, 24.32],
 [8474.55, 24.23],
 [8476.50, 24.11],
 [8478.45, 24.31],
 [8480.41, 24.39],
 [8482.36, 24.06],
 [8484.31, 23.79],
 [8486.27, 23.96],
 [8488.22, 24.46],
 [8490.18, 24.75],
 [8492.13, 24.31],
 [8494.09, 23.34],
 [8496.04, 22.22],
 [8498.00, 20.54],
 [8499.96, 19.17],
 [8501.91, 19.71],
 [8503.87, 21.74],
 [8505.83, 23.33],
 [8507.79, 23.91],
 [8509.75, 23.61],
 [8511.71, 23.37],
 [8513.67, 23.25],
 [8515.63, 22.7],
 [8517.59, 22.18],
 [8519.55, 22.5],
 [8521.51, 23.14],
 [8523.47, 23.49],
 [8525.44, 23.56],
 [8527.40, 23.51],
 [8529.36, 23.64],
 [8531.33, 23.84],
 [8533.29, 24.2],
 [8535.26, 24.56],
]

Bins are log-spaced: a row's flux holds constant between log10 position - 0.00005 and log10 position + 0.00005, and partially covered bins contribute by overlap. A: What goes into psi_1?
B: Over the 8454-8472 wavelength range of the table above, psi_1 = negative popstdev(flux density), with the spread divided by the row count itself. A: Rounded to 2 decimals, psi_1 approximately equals -0.92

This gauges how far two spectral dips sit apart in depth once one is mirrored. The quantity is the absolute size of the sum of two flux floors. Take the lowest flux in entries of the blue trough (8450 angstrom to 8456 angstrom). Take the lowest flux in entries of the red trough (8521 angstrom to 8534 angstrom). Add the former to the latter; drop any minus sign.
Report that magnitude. 46.4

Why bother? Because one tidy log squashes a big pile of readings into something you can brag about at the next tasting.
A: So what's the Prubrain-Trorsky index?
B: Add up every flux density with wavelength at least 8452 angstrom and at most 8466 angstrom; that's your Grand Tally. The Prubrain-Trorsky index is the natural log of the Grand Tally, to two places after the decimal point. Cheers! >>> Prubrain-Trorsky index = 5.10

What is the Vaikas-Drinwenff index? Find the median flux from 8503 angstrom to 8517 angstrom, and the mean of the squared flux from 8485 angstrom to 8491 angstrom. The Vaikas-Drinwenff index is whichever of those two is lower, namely 23.3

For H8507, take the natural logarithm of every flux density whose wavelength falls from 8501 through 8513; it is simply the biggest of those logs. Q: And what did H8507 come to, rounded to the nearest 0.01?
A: 3.17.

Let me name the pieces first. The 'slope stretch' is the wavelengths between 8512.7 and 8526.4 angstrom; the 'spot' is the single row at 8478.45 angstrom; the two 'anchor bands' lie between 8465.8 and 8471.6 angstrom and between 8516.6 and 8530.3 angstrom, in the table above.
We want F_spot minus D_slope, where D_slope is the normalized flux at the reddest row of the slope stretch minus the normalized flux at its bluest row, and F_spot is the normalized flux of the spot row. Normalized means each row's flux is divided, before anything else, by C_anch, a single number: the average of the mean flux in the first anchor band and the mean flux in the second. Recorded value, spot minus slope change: 1.00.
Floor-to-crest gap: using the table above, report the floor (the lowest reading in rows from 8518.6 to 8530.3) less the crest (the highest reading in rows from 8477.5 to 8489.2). -2.0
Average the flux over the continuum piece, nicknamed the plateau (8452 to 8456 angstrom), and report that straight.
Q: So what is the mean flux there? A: 23.5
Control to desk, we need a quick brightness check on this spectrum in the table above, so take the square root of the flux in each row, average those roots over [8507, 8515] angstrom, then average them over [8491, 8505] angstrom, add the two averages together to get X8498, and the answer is 9.49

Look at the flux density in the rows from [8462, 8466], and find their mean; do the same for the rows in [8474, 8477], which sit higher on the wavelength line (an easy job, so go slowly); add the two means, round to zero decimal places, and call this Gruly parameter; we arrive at 48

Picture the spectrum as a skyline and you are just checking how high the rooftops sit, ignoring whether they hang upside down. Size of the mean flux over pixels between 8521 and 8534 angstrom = 23.6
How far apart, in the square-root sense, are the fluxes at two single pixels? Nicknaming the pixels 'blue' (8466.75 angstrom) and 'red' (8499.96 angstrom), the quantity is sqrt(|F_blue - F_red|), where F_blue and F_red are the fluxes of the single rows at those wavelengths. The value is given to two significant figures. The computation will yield 2.5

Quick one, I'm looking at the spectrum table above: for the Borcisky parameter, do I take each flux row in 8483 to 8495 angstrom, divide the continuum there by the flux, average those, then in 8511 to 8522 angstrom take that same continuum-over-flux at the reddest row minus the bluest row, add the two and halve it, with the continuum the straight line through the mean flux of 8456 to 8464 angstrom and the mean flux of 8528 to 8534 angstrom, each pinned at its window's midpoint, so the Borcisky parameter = 0.49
